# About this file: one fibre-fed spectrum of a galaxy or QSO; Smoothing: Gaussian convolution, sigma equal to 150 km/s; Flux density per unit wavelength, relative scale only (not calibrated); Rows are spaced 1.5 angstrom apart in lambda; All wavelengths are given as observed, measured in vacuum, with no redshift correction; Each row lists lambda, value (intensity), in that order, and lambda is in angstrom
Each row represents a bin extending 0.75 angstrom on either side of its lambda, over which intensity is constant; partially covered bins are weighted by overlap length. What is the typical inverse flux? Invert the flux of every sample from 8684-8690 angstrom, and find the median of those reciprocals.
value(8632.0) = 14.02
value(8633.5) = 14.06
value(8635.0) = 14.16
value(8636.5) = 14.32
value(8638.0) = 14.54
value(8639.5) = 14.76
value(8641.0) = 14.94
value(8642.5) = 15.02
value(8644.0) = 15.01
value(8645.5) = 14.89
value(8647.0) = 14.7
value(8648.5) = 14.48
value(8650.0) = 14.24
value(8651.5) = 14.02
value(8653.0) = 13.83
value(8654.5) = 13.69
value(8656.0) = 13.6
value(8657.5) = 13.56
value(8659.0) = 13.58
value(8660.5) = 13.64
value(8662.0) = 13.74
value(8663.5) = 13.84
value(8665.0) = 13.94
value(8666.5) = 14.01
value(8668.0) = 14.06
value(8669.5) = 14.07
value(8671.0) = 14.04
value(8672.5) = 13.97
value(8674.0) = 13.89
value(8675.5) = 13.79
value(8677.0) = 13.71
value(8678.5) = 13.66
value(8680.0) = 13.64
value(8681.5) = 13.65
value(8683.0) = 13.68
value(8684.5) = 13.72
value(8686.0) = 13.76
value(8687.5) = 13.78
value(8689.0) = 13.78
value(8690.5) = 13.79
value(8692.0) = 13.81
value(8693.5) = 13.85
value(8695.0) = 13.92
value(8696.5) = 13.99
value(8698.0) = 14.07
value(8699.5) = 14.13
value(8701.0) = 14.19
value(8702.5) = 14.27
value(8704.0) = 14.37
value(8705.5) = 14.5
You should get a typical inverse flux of 0.0726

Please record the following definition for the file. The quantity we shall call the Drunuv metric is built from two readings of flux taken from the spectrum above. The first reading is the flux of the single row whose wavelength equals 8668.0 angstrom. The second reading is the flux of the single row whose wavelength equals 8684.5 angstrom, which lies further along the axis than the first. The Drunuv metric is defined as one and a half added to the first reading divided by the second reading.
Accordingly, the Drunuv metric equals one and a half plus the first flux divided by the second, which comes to 2.52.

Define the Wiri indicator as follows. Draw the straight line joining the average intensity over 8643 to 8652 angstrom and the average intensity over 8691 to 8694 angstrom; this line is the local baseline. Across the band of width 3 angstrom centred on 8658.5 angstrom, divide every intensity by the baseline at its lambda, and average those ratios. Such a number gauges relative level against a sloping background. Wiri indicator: 0.943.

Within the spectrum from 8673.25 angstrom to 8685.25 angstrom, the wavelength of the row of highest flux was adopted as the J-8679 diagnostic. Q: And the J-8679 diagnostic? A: 8674.0 angstrom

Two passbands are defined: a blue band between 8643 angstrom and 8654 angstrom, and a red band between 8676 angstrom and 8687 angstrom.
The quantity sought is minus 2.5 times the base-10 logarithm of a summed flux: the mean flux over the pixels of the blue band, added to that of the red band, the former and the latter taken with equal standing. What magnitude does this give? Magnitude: -3.623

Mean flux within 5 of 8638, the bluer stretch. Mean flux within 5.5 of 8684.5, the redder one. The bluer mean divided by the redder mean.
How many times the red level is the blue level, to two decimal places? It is 1.06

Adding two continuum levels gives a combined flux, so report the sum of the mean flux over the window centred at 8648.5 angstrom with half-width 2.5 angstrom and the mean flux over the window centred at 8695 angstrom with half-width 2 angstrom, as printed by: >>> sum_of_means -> 28.4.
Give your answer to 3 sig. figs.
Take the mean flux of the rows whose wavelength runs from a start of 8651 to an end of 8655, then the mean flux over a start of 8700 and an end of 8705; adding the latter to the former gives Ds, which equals 28.1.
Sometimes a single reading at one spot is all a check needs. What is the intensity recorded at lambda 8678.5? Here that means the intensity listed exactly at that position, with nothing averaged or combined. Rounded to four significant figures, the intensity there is 13.66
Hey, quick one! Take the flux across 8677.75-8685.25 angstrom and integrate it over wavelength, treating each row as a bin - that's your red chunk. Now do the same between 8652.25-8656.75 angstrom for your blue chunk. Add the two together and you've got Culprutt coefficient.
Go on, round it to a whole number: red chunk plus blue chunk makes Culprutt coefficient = 164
